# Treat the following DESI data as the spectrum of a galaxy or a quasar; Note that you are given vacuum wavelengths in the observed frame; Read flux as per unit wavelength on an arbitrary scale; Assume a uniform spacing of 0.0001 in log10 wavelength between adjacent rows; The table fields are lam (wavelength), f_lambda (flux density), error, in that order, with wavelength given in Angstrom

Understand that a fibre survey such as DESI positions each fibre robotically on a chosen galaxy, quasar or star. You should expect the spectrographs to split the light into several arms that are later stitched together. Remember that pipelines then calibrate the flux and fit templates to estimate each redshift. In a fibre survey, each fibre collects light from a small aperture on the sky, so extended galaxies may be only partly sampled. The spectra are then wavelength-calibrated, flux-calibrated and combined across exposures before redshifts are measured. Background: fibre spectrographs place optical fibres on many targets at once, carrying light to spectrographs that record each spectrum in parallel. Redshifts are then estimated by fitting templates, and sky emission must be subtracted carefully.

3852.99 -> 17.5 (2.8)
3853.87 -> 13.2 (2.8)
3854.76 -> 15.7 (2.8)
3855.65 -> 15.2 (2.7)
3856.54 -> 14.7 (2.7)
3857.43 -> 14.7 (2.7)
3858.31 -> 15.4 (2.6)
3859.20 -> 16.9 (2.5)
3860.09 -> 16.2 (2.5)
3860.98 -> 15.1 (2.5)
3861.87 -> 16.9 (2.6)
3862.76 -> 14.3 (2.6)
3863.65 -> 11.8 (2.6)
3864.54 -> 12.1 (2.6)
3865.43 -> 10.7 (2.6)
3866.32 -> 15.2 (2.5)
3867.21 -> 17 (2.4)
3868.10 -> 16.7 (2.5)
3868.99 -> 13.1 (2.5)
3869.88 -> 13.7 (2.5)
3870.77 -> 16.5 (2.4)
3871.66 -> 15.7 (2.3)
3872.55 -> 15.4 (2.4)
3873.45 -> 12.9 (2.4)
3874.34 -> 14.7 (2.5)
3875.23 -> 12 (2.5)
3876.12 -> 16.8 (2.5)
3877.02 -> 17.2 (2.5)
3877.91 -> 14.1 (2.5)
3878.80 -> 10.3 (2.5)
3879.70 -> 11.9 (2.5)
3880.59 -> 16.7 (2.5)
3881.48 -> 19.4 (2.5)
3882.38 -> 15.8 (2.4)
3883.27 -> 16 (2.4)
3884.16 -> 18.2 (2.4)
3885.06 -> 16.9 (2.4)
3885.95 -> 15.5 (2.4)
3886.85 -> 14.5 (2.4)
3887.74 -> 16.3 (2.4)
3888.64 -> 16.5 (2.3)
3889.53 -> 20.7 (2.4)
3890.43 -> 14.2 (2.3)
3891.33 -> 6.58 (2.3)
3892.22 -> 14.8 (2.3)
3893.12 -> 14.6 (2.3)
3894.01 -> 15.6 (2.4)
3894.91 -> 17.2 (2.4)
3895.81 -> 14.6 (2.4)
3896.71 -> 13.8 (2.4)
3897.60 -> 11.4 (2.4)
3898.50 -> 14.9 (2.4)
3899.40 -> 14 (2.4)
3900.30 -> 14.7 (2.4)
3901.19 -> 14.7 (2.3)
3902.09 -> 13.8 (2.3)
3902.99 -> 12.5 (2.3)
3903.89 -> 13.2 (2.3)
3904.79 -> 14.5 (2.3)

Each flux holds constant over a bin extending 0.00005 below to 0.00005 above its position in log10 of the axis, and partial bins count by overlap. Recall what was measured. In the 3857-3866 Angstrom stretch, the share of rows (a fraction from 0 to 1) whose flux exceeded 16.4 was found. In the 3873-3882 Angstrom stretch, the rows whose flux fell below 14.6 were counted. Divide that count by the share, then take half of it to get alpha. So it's 12.5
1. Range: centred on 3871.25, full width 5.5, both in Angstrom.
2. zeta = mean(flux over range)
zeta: 14.6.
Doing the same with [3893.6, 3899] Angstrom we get 14.6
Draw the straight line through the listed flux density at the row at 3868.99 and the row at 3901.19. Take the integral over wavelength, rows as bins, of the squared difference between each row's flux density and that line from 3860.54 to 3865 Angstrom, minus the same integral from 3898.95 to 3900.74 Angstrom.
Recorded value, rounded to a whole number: 24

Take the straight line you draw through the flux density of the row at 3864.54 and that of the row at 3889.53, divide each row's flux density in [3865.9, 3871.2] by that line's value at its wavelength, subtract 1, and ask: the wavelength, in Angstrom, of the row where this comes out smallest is 3868.99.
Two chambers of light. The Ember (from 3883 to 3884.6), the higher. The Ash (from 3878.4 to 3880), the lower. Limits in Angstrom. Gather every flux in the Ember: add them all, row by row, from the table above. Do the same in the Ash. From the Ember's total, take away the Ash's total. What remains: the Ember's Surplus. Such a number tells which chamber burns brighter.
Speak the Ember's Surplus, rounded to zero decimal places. 12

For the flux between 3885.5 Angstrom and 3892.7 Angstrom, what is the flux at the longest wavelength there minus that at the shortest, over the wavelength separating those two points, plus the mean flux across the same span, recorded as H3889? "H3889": 14.8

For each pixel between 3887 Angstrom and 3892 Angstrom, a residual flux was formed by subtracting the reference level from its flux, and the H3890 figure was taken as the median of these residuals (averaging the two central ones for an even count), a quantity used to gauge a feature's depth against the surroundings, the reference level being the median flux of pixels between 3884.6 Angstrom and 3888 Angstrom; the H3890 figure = 0.4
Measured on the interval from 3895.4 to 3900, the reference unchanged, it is -1.9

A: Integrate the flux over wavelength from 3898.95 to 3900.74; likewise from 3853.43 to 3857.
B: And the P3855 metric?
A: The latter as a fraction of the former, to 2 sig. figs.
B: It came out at 2.0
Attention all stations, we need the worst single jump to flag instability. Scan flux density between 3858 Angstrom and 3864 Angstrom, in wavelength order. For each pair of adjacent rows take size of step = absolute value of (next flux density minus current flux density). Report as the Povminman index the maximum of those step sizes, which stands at 2.6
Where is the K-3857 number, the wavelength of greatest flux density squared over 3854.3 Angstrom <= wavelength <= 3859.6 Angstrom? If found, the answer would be 3859.20 Angstrom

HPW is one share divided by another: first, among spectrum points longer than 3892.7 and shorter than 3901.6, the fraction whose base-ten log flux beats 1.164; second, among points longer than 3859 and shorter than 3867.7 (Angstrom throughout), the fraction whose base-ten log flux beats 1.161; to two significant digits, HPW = 1.2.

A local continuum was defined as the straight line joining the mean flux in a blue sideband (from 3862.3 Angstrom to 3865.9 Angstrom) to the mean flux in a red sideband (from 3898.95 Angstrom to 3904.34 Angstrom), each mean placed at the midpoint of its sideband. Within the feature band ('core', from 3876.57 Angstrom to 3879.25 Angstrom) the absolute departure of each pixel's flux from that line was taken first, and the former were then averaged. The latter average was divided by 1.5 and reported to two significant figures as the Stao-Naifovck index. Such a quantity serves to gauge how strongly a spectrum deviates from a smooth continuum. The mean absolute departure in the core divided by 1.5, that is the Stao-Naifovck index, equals 1.8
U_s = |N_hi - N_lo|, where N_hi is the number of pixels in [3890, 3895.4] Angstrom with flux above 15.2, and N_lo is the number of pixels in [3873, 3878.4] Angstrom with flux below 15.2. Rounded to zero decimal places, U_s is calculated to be 2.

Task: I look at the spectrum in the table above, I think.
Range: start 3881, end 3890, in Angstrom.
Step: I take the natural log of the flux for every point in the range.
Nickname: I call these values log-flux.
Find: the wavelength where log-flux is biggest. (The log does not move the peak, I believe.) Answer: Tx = 3889.53 Angstrom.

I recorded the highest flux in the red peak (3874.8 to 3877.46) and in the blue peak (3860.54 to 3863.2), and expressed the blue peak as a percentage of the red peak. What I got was 98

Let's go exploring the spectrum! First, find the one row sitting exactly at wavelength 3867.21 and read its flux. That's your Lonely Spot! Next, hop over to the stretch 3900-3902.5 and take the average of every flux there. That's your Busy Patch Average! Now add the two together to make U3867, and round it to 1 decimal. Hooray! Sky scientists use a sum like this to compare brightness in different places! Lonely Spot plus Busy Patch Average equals 31.4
